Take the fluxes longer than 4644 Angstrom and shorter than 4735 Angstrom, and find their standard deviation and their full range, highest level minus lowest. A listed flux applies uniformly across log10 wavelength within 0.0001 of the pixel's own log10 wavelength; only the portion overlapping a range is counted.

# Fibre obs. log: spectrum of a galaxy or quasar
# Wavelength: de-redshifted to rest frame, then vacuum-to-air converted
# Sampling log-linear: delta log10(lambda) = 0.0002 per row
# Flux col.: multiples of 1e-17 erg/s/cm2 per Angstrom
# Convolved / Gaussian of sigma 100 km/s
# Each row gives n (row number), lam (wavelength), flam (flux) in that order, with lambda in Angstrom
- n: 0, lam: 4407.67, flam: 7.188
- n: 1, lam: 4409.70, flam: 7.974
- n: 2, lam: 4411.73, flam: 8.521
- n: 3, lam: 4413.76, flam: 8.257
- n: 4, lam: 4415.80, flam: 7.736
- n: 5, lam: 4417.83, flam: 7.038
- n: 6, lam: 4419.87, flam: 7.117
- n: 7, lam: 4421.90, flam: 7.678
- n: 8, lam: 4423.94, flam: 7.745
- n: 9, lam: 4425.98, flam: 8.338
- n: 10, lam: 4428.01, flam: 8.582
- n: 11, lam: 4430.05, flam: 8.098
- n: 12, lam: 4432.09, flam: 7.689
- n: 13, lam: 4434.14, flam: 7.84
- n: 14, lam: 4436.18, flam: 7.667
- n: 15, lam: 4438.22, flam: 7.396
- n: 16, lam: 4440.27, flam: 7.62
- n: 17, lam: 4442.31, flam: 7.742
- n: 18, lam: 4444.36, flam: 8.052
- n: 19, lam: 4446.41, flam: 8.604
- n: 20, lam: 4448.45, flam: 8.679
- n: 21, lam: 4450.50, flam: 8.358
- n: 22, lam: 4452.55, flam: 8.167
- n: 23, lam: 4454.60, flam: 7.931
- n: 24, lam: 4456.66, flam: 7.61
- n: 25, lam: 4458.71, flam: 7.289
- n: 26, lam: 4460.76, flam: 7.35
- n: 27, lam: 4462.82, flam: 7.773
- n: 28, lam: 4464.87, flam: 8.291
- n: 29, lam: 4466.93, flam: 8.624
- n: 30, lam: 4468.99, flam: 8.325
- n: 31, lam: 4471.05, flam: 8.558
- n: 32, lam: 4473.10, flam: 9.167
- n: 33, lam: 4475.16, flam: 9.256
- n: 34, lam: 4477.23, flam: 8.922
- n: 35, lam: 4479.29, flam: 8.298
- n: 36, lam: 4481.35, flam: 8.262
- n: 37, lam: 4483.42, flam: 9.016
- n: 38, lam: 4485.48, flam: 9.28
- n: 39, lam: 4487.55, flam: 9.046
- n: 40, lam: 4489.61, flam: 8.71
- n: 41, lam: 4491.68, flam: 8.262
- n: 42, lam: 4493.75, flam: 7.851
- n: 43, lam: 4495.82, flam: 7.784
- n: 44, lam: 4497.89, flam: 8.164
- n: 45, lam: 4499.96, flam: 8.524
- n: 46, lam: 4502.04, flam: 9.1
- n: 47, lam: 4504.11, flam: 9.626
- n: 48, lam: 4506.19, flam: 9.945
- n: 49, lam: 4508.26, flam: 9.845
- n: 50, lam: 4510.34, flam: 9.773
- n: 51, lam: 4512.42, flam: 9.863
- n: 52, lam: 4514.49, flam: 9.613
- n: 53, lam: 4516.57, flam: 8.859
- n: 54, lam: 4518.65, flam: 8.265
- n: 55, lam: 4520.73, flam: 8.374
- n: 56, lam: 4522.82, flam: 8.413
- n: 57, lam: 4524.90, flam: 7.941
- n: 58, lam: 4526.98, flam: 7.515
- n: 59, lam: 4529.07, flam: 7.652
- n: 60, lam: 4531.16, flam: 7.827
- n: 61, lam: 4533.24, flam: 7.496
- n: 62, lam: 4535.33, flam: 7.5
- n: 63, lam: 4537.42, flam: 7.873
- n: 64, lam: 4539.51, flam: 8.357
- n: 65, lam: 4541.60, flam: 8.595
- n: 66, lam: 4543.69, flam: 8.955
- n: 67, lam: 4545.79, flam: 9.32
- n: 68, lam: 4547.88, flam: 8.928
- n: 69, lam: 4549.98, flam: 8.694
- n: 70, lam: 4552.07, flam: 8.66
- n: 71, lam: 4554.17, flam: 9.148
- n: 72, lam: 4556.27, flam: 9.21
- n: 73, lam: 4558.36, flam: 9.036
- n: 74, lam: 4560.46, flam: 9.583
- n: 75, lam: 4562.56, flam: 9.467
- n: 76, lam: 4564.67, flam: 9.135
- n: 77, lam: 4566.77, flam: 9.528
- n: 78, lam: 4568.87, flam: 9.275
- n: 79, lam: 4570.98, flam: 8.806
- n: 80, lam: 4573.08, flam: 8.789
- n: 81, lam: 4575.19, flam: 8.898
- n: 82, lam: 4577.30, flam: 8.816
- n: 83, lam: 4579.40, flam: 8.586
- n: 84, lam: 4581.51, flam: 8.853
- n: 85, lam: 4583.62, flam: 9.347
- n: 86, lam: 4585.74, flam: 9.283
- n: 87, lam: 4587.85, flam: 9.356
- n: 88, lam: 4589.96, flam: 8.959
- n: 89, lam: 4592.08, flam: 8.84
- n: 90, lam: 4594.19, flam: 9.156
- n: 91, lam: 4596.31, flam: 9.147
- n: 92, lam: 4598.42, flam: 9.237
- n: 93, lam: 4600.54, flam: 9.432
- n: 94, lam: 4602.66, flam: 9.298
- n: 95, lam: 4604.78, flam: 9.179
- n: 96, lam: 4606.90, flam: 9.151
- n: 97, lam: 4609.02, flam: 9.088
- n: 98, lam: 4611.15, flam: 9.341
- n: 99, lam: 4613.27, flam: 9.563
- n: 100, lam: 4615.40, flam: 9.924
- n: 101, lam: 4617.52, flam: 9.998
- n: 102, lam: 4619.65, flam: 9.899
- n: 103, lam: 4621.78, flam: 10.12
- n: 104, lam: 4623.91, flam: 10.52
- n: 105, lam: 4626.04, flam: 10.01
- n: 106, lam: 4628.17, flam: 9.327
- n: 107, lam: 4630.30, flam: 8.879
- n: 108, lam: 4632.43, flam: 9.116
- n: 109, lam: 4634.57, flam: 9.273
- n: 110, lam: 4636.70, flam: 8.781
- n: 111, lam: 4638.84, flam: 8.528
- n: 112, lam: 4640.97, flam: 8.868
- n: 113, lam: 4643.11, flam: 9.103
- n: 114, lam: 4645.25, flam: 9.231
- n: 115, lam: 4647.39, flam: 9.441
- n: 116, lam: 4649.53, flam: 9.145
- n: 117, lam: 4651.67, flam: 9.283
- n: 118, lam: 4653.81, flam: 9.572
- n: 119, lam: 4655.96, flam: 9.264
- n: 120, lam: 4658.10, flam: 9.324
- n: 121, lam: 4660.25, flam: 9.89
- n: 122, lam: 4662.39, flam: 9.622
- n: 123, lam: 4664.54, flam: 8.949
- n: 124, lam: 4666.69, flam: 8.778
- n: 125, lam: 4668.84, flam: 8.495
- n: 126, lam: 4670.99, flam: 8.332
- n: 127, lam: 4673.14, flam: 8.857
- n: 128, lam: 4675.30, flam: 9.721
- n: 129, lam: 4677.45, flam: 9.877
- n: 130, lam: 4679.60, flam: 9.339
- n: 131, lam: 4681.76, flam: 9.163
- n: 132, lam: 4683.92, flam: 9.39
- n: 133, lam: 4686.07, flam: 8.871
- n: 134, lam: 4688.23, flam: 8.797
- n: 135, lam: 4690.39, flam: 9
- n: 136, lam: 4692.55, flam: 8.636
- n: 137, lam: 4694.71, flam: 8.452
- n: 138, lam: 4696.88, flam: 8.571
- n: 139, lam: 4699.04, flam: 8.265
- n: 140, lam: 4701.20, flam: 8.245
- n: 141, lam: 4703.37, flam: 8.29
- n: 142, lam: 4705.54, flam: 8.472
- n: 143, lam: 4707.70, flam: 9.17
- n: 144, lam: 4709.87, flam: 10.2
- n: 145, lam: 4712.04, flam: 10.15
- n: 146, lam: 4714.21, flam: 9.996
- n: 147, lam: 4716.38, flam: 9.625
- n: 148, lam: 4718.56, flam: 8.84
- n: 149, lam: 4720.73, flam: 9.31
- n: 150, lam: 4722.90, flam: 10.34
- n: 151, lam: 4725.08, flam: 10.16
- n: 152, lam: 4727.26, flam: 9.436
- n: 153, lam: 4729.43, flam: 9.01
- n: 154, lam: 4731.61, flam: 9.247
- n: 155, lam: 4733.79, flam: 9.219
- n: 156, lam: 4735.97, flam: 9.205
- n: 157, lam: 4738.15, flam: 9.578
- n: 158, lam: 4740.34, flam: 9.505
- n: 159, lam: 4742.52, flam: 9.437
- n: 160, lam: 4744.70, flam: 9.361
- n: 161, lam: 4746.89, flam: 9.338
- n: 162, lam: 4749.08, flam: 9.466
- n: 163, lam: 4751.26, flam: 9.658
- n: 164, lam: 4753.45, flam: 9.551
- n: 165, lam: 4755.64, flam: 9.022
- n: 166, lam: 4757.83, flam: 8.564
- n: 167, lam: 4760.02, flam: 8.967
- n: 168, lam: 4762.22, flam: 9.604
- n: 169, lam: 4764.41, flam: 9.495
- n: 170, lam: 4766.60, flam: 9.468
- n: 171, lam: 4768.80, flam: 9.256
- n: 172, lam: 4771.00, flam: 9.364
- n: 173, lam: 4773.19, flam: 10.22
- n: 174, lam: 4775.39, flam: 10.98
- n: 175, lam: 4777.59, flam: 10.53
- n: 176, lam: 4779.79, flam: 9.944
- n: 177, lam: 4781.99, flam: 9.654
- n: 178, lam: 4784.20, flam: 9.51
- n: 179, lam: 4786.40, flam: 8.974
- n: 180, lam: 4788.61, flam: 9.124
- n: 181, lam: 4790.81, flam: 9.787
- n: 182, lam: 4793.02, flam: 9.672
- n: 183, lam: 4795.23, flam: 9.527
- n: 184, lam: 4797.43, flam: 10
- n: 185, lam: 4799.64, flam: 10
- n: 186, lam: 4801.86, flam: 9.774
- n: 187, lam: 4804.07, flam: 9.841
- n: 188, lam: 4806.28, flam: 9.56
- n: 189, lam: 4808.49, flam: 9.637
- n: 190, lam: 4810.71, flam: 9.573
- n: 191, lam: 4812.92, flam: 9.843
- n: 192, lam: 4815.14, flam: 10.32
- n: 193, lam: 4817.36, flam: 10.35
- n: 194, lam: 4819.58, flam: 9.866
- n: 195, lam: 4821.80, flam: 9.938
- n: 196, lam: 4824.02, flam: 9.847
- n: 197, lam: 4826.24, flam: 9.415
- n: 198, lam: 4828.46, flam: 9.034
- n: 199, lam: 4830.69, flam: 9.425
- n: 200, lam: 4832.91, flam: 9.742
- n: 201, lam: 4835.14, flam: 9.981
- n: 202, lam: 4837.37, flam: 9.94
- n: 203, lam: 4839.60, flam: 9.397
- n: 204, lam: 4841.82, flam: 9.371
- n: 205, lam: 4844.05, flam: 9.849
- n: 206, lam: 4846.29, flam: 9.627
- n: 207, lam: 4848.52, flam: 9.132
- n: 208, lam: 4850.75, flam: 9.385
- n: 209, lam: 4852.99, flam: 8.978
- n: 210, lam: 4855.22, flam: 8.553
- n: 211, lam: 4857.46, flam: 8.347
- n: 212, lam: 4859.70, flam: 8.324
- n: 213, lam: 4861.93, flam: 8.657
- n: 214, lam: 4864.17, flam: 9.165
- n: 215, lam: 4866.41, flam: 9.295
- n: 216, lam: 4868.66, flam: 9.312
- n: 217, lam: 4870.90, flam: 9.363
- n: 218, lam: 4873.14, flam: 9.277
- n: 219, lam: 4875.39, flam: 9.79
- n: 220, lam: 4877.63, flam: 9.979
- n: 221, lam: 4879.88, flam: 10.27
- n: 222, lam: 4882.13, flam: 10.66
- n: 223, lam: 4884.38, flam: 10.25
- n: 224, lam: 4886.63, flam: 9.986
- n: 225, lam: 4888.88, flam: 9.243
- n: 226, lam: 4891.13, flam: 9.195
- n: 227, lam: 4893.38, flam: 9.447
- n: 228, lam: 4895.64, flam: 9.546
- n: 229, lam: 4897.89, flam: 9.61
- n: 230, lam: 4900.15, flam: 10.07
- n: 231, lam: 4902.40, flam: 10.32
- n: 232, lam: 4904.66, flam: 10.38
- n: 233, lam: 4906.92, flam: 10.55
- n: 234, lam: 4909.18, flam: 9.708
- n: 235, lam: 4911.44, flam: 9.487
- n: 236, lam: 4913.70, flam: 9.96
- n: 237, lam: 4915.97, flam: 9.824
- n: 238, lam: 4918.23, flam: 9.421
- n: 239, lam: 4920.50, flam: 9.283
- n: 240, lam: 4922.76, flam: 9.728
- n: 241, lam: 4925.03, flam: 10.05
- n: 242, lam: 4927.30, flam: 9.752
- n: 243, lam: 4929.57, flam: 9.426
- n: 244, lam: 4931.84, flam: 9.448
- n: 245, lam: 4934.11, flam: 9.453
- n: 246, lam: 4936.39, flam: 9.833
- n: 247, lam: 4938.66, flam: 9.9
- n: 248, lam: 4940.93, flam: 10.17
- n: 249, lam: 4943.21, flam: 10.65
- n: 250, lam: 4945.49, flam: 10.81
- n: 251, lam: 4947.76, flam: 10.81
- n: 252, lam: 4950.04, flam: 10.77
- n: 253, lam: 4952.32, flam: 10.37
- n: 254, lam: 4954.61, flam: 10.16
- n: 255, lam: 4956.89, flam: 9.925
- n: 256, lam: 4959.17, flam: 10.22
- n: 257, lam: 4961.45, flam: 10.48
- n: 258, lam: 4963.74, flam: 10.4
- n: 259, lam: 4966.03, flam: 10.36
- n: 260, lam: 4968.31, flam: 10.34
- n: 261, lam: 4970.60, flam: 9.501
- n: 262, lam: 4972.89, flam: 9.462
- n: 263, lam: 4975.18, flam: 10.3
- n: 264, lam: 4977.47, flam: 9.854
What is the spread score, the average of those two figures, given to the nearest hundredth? 1.33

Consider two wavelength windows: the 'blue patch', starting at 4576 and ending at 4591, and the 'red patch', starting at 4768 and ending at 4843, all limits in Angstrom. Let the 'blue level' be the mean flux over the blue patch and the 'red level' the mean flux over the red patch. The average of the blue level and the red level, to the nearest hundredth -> 9.39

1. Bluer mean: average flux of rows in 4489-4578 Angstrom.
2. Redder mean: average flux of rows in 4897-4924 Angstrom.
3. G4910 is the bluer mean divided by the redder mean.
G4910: 0.89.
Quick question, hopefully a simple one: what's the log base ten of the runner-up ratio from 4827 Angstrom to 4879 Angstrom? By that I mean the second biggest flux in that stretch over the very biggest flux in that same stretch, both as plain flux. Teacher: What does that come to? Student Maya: 0.000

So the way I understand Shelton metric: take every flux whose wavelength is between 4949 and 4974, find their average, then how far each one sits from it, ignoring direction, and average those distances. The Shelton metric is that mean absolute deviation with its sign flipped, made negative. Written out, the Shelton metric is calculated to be -0.30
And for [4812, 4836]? -0.29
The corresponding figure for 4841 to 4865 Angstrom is -0.42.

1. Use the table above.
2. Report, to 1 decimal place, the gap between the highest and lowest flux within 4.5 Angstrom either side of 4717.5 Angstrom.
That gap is 1.2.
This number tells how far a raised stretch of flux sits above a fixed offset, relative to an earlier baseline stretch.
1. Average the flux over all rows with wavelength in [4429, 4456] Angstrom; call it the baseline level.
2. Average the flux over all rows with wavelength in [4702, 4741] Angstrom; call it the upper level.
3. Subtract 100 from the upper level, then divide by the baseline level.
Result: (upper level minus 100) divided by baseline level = -11.3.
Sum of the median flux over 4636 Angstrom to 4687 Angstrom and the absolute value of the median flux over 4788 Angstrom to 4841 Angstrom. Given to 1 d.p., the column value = 19.0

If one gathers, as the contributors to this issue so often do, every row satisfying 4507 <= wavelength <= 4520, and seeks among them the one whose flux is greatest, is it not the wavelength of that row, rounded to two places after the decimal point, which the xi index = 4512.42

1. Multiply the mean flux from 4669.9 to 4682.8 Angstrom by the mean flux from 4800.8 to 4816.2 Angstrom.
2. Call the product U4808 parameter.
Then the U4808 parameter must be 90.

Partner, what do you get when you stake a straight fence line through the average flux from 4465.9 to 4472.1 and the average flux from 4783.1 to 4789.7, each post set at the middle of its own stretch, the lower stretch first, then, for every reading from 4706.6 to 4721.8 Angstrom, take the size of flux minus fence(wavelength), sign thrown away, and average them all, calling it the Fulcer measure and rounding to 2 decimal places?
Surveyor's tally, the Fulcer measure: 0.63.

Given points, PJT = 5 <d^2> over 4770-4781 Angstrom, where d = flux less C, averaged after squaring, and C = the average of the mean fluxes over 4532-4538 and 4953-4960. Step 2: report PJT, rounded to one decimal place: 10.5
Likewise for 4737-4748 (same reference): 1.7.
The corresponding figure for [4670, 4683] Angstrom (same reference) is 2.0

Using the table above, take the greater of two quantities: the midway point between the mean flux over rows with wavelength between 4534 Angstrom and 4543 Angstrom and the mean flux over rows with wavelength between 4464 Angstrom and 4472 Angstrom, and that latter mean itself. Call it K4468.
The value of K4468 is 8.4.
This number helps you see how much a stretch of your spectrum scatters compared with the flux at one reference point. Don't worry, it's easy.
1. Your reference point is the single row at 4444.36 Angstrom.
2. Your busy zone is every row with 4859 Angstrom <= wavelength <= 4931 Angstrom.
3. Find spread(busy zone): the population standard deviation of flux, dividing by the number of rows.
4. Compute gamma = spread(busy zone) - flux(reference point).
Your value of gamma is -7.5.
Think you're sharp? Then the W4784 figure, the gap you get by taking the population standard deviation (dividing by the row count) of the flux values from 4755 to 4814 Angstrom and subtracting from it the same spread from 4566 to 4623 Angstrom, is 0.10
